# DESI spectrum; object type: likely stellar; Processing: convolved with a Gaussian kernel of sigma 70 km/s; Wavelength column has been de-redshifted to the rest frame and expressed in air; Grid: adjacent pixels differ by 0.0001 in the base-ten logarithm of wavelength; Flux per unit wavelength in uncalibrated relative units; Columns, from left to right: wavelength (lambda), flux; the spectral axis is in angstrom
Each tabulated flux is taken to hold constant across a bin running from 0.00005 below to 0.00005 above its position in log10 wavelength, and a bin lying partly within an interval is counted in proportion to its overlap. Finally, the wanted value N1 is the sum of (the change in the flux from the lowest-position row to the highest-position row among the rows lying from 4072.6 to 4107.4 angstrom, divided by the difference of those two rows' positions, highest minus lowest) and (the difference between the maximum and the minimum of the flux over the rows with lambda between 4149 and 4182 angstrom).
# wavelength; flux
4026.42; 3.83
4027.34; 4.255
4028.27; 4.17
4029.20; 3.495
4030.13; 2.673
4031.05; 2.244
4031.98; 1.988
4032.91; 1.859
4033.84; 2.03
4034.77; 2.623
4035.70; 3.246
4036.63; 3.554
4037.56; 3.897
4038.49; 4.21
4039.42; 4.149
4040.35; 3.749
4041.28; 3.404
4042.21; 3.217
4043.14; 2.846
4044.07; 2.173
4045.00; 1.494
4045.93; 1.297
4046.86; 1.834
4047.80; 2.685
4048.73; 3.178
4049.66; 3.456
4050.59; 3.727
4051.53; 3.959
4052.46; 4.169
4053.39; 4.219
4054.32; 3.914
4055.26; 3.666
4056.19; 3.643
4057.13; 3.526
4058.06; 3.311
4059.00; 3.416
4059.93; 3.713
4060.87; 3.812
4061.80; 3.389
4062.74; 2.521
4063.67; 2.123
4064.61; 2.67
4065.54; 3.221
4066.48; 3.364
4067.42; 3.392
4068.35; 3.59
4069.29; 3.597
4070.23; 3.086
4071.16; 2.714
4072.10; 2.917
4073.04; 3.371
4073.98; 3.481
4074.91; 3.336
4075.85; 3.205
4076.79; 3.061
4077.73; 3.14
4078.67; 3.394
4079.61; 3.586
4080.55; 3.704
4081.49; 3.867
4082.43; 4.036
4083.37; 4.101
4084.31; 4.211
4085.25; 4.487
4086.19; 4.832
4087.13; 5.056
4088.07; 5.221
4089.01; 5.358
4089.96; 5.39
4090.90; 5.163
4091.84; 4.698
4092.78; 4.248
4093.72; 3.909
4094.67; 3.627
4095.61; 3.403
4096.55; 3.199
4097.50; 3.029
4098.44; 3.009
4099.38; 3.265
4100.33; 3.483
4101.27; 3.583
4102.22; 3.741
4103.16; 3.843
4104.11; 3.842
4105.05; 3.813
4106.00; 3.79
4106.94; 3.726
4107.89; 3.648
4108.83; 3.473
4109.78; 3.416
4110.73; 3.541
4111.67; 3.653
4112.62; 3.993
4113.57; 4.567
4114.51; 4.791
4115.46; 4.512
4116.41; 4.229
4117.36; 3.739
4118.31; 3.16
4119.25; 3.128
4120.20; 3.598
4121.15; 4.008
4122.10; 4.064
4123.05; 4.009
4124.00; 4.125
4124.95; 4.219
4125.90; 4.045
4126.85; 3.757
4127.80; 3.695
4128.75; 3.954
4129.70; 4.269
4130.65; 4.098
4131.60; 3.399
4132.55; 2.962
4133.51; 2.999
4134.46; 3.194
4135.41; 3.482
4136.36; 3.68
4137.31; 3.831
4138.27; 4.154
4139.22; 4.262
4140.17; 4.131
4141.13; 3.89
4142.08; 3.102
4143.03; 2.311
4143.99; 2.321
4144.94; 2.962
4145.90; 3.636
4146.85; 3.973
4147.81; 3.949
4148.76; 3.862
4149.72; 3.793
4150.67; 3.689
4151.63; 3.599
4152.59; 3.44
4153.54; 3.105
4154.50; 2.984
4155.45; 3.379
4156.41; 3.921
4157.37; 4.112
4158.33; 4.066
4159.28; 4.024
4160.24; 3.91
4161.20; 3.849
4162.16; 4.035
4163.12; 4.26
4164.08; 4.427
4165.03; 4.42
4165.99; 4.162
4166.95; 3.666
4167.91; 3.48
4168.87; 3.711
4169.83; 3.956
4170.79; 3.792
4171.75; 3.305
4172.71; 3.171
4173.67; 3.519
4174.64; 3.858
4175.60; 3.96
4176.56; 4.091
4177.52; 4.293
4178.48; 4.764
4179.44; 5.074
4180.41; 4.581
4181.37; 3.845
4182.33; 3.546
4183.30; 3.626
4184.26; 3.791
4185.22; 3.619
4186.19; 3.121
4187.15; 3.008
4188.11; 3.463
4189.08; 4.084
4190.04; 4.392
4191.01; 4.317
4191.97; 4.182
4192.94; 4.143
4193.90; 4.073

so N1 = 2.1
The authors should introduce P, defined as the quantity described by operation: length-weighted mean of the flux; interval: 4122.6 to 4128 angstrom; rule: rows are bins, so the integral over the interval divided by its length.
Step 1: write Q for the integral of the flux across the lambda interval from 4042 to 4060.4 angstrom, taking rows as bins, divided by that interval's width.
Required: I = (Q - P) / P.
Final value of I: -0.20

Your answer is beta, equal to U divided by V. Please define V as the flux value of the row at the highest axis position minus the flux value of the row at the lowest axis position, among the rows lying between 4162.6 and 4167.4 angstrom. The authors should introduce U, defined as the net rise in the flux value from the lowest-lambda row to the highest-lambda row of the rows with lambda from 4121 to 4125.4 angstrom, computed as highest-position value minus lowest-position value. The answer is -0.36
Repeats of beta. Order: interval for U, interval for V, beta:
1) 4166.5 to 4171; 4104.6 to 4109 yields -0.37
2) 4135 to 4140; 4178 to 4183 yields -0.64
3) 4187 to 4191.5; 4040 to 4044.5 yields -0.83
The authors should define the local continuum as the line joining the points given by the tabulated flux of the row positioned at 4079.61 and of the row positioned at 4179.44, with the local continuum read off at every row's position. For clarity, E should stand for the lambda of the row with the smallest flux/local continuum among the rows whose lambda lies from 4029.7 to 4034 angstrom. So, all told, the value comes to 4032.91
